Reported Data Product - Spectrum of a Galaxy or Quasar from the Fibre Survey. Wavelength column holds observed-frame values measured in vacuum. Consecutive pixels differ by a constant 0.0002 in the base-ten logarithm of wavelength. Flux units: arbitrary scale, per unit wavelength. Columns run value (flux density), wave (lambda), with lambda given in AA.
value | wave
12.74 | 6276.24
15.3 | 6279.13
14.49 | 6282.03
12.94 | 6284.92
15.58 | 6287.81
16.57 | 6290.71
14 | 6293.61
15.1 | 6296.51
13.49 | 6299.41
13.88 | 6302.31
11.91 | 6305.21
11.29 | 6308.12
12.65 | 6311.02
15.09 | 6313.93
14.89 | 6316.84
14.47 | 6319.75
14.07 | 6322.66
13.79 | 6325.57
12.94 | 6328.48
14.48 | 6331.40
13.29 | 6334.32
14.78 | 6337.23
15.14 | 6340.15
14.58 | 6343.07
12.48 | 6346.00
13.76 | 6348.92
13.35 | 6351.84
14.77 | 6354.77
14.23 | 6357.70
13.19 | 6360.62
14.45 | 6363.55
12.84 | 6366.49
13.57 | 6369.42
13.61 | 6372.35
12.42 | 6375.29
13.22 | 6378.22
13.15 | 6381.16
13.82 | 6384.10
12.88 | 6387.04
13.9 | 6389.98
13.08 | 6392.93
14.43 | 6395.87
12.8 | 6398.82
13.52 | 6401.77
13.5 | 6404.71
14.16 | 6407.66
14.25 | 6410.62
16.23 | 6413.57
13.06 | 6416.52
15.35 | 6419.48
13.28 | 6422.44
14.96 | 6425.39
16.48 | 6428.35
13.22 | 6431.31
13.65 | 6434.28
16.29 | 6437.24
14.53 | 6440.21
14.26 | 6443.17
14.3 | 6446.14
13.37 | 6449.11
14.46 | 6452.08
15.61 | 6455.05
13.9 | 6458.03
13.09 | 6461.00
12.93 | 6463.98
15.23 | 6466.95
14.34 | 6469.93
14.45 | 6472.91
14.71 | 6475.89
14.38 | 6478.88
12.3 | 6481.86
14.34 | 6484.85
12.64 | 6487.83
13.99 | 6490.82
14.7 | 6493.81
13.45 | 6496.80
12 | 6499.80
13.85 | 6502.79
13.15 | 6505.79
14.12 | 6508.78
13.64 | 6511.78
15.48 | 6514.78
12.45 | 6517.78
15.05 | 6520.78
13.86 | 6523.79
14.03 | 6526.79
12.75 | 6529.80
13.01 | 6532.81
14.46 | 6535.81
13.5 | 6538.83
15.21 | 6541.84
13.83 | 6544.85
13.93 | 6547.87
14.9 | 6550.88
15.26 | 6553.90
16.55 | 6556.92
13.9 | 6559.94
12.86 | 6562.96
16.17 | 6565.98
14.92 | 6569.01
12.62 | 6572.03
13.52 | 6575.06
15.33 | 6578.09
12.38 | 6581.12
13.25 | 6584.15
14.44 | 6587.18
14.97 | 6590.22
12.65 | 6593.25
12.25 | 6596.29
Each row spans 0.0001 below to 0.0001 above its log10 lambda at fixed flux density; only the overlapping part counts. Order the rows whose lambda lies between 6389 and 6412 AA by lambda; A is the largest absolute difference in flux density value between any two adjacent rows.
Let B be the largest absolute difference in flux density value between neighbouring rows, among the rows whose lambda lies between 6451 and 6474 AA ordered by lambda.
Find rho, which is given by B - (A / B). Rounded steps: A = 1.6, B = 2.3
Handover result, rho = 1.59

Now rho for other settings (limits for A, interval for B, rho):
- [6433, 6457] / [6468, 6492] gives 0.81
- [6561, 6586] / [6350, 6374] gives -0.45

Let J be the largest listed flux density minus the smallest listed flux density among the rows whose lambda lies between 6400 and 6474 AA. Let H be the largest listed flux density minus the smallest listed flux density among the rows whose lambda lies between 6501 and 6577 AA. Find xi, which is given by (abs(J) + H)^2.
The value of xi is 59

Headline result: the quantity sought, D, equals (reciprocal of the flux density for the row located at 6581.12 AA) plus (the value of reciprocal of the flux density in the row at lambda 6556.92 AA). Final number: 0.141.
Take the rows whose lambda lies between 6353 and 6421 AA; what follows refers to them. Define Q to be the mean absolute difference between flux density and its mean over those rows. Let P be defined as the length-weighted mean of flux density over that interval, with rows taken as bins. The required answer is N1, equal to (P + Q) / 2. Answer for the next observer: 7.23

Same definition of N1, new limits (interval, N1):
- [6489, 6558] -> 7.42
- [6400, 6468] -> 7.60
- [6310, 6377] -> 7.30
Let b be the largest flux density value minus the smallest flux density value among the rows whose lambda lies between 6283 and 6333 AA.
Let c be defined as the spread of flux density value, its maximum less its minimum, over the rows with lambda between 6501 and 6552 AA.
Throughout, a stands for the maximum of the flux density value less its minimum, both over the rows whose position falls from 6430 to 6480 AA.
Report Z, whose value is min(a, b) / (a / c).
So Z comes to 3.0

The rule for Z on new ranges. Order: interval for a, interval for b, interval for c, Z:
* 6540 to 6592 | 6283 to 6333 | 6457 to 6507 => 3.2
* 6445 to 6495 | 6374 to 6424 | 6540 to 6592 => 4.2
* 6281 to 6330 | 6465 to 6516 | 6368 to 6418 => 2.5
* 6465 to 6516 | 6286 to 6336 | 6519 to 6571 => 3.8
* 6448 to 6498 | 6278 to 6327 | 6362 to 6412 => 2.0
